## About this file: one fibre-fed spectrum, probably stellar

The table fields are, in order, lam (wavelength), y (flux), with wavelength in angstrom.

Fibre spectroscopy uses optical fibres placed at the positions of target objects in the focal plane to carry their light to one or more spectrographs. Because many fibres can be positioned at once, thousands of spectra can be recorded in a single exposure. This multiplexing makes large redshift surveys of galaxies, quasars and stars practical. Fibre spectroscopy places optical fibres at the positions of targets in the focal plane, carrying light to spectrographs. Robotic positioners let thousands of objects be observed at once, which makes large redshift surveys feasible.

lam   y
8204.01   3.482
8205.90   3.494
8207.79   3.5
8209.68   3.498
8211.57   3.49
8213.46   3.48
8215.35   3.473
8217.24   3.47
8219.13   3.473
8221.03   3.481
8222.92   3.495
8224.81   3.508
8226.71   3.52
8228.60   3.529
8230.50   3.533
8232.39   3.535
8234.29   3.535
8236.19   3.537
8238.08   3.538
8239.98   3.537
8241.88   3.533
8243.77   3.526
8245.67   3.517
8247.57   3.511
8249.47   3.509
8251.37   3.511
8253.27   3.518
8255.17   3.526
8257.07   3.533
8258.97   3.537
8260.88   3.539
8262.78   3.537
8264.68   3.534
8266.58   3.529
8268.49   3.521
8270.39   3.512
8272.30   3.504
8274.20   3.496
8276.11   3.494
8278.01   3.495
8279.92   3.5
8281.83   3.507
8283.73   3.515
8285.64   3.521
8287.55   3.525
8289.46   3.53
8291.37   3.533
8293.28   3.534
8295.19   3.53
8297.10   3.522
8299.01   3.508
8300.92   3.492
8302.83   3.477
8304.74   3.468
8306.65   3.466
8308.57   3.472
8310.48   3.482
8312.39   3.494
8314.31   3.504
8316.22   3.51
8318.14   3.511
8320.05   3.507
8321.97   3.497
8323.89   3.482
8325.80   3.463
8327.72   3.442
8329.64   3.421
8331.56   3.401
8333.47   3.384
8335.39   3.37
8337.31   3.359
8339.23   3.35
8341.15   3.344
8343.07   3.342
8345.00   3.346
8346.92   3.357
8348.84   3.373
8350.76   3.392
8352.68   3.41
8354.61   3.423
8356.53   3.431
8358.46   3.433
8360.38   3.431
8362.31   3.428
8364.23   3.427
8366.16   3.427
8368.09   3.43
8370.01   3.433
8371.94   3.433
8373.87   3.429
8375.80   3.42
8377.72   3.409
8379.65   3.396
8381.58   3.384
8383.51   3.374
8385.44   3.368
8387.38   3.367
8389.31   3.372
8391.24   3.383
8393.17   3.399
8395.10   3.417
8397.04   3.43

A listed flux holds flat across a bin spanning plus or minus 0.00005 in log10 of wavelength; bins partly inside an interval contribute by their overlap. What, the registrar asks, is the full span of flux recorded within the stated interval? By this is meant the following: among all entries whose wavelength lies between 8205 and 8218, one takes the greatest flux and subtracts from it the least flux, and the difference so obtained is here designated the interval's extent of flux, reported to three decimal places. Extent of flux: 0.030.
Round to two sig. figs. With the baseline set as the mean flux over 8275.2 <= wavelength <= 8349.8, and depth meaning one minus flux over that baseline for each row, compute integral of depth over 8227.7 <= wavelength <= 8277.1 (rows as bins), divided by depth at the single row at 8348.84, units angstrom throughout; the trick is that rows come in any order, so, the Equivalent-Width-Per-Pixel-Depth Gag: -34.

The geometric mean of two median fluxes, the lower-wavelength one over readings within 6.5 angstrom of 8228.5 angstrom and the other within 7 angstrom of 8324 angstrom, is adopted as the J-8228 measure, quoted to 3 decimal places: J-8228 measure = 3.505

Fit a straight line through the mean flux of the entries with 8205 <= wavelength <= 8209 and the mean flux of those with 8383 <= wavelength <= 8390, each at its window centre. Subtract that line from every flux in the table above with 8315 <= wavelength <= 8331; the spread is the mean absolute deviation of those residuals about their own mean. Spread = 0.025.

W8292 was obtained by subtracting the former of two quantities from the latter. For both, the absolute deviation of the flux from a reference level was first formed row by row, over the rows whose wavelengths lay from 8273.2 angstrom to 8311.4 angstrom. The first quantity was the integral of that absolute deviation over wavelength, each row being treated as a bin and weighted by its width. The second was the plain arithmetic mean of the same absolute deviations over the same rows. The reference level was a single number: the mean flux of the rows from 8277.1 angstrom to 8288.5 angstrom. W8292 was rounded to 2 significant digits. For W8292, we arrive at -0.73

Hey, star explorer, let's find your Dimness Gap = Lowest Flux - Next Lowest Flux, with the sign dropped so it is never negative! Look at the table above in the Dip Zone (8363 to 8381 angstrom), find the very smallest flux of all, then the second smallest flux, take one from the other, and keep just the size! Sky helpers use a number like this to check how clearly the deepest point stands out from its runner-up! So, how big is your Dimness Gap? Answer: 0.013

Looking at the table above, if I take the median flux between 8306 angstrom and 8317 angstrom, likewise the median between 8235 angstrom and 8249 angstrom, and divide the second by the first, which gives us 1.013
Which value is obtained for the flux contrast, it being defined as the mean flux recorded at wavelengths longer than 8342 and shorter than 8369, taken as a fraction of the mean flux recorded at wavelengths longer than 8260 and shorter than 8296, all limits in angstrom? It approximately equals 0.967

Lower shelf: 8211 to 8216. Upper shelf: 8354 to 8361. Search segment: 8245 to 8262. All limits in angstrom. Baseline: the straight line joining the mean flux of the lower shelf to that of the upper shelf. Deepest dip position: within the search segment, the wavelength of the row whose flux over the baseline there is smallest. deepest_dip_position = 8249.47 angstrom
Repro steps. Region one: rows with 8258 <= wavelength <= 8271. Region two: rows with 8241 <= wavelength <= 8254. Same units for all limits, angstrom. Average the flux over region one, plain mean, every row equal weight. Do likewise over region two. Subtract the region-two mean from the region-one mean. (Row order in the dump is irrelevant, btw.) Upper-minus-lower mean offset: 0.01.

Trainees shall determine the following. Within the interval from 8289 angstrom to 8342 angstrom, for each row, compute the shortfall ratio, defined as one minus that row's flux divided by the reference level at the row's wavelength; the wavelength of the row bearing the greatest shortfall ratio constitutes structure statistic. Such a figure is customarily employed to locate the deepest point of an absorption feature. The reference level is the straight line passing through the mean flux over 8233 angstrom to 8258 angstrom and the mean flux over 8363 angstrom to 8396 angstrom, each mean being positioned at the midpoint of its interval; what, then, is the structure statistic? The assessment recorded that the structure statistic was 8341.15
